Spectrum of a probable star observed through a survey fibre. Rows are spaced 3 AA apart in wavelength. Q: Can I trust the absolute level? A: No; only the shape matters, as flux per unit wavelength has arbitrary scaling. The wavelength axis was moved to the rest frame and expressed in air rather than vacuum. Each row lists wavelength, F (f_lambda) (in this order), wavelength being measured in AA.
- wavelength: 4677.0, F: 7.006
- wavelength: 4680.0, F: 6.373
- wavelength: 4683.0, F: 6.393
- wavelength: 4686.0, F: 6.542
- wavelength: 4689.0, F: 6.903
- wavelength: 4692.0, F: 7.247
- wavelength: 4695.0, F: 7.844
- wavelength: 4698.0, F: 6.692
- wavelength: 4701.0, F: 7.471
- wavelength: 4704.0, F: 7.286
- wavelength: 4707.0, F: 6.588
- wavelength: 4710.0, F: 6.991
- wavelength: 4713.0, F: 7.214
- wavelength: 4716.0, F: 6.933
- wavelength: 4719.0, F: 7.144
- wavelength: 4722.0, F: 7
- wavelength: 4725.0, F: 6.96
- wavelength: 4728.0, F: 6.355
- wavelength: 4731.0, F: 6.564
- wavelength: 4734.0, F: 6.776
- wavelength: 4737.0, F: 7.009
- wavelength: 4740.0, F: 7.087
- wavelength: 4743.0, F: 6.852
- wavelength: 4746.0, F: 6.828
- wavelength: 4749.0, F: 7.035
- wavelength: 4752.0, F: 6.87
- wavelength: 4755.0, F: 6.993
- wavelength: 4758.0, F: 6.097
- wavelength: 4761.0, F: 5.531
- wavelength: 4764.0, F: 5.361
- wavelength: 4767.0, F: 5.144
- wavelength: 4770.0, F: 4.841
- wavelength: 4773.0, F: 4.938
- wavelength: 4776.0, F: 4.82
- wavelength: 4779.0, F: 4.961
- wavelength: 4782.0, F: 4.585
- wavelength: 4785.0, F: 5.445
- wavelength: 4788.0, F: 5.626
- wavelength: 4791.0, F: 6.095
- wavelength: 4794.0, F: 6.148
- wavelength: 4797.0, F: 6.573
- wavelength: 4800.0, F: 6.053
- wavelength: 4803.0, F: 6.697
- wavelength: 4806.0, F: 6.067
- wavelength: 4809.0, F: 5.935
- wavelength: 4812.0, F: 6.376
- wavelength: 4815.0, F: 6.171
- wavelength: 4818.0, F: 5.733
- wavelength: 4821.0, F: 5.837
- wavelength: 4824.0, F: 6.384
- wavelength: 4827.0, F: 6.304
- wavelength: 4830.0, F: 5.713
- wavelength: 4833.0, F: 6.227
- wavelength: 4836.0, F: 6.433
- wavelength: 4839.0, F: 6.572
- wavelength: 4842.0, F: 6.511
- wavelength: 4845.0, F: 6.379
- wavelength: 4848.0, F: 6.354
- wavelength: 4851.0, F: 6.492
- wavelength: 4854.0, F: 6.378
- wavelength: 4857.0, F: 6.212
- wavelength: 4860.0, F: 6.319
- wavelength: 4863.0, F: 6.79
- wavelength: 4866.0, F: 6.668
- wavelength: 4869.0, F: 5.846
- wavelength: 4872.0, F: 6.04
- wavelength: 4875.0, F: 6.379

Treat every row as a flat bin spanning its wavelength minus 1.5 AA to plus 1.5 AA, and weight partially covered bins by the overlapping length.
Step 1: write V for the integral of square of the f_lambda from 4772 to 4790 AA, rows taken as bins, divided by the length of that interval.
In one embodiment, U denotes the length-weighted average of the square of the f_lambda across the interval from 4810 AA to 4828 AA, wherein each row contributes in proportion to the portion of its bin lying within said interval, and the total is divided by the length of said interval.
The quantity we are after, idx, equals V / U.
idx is 0.70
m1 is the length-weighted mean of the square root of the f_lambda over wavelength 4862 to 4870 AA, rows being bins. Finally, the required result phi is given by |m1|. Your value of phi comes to 2.54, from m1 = 2.54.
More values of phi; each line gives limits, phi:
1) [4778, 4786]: 2.23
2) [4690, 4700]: 2.69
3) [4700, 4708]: 2.67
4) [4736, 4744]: 2.64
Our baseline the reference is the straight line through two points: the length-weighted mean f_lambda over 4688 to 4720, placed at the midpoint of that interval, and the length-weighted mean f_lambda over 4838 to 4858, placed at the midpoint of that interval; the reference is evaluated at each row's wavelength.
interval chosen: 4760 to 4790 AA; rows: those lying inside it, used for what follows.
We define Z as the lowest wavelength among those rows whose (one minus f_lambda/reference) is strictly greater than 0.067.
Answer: 4761.0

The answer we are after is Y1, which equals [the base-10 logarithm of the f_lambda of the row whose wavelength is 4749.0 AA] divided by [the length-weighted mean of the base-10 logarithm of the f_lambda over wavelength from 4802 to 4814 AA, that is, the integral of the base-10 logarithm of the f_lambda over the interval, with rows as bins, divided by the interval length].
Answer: 1.07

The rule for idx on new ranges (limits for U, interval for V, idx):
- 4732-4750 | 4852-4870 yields 0.85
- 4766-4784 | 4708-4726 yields 2.06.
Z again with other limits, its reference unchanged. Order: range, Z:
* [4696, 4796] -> 4707.0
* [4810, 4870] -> 4818.0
